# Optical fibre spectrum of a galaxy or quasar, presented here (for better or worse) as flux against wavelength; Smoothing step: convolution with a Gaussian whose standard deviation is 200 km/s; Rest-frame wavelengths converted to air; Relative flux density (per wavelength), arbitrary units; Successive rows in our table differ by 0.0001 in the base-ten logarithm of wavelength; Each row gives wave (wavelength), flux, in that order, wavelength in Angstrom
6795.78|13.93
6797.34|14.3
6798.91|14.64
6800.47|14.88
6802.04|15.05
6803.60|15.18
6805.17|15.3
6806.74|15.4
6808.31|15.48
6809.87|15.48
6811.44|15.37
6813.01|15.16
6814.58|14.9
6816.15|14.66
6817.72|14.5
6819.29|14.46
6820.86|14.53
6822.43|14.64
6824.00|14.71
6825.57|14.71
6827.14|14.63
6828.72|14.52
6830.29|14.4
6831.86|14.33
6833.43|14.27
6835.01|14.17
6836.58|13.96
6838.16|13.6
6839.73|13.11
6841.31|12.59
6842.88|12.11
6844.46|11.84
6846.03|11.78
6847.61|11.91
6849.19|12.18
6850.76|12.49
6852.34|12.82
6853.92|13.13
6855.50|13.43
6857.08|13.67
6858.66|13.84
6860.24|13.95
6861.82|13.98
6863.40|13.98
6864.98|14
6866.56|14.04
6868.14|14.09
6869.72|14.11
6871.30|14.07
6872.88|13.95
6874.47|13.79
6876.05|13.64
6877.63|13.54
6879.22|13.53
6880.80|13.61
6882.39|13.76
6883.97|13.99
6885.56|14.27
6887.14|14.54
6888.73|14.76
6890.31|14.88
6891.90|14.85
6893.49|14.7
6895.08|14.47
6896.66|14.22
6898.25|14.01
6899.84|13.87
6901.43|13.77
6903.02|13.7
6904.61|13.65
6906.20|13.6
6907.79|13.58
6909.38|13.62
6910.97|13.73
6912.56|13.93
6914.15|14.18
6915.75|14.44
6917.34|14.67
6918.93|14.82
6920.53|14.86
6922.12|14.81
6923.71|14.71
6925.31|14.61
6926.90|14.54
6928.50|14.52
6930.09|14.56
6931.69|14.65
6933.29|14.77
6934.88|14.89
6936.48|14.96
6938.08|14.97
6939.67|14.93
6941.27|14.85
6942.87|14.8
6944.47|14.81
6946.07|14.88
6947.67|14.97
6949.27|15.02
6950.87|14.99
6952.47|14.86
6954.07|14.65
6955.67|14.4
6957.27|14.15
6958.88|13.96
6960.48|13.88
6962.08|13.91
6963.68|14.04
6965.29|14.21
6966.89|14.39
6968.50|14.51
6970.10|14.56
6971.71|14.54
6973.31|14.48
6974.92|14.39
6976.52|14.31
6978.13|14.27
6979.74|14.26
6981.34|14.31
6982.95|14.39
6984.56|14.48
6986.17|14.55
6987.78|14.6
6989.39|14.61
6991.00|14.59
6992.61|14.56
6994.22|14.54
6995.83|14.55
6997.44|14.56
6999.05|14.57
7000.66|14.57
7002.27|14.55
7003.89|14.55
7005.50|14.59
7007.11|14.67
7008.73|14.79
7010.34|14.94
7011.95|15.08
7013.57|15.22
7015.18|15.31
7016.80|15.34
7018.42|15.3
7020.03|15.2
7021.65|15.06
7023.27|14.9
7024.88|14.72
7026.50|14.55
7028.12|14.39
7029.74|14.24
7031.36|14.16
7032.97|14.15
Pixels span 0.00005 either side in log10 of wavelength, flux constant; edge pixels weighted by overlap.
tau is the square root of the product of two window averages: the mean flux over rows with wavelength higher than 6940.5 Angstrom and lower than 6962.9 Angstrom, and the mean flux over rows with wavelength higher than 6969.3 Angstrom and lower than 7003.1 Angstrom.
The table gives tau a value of 14.5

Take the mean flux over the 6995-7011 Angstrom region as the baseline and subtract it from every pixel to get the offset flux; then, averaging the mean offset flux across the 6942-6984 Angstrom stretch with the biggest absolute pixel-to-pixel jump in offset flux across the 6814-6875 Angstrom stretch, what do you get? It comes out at 0.17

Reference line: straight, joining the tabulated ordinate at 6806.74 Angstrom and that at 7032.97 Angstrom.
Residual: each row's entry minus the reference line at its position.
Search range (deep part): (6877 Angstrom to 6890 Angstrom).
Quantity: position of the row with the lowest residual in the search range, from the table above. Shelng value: 6879.22 Angstrom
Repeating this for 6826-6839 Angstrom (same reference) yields 6838.16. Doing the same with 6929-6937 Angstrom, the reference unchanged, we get 6930.09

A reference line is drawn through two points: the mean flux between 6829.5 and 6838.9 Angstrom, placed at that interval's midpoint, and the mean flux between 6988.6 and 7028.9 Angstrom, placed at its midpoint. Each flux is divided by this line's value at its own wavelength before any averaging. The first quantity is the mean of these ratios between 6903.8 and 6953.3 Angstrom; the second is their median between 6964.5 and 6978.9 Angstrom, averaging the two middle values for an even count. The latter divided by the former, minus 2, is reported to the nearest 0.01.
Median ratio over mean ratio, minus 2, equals -1.02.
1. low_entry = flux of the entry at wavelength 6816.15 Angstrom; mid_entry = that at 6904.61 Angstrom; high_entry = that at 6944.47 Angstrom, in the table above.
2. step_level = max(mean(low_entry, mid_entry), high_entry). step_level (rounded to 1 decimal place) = 14.8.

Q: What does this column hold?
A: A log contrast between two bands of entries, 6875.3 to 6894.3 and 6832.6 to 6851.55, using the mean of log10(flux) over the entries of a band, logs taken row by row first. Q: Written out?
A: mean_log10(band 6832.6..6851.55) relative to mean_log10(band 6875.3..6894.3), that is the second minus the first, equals -0.04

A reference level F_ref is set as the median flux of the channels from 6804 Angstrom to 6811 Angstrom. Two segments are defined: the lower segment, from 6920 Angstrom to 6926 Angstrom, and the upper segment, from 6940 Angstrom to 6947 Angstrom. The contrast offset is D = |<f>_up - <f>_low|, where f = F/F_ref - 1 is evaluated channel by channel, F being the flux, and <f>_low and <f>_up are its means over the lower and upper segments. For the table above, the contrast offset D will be 0.006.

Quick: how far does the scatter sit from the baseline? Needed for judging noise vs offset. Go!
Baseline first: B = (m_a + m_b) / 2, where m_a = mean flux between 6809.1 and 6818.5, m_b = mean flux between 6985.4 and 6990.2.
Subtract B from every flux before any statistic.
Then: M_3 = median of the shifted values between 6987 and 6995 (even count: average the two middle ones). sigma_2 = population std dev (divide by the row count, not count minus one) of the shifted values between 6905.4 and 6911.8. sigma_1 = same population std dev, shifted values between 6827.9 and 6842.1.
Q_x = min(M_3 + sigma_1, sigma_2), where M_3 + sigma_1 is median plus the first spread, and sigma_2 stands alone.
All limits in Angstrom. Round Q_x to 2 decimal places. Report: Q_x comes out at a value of 0.06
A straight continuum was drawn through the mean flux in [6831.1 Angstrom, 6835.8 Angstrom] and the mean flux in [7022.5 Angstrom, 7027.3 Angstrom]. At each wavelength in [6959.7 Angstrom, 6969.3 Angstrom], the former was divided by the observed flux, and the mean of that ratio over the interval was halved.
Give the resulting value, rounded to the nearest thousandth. 0.515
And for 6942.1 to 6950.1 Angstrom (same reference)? 0.488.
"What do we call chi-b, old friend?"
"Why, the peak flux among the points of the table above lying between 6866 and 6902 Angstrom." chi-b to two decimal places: 14.88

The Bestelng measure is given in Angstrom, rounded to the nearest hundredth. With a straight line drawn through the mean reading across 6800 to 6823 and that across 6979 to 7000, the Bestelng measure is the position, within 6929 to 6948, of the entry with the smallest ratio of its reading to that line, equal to 6930.09 Angstrom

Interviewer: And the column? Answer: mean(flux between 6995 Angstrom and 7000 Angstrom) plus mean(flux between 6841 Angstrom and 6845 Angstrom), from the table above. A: 26.7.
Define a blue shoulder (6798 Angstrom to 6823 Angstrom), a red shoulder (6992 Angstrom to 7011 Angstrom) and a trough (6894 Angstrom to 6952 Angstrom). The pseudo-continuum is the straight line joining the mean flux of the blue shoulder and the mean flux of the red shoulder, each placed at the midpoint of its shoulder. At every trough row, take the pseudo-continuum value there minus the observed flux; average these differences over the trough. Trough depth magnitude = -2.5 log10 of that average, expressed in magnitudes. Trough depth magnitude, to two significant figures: 1.3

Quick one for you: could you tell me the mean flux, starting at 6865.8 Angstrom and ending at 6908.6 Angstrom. 14.0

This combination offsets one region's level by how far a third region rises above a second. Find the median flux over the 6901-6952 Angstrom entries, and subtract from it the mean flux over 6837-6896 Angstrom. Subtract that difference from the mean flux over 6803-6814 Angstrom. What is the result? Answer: 14.2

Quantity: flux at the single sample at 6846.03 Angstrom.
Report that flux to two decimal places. 11.78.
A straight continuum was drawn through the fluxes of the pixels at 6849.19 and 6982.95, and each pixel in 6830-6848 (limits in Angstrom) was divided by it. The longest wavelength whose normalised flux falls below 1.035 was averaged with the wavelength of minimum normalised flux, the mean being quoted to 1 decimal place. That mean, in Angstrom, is 6846.8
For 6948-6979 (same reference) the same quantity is 6969.3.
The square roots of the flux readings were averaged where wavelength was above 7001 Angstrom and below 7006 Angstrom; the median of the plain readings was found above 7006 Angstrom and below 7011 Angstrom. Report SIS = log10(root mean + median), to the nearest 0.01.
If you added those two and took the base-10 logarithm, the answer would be 1.27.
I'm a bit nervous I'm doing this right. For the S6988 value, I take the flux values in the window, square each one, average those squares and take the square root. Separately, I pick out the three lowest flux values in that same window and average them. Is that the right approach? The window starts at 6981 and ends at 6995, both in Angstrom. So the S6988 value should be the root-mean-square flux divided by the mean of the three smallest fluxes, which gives 1.01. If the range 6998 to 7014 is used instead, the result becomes 1.01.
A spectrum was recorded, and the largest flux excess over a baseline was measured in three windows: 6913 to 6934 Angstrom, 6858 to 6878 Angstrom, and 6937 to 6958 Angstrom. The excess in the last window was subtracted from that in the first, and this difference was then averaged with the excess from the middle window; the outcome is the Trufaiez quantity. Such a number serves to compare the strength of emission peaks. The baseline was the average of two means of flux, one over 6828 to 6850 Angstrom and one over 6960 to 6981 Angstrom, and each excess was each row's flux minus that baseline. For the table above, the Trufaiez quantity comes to 0.10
